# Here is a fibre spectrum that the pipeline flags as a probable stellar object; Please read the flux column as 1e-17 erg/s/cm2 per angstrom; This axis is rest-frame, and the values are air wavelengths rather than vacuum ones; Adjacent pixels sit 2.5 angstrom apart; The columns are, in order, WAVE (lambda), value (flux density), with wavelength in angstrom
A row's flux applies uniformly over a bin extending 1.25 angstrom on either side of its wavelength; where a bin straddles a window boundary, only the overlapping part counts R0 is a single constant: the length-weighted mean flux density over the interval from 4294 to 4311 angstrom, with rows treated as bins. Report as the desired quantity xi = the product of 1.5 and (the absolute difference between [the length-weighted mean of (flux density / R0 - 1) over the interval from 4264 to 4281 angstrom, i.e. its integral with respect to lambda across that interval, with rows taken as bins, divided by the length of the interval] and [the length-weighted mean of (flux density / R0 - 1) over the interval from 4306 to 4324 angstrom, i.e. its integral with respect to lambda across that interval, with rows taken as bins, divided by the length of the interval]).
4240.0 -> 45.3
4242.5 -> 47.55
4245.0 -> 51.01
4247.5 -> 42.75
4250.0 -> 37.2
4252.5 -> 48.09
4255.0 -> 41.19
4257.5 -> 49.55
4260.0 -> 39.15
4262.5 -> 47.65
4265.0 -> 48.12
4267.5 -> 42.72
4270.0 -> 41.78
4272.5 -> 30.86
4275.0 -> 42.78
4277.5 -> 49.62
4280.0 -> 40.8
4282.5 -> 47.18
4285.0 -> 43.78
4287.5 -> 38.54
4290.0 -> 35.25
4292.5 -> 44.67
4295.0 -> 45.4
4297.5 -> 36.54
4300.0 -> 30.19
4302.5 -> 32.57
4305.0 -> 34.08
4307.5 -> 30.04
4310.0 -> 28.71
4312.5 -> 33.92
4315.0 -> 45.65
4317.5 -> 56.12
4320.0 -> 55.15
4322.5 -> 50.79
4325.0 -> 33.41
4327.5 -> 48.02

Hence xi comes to 0.01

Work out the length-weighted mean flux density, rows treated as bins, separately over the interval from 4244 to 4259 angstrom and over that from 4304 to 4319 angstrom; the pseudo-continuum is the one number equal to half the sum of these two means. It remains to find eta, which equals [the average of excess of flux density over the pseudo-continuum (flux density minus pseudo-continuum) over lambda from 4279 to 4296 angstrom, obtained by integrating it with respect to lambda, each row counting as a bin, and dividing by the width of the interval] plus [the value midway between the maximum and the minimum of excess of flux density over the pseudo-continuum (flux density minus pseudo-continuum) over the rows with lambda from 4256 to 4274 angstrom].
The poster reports -0.8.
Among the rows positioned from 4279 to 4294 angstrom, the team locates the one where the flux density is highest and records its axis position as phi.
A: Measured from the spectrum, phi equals 4282.5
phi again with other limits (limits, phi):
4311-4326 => 4317.5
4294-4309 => 4295.0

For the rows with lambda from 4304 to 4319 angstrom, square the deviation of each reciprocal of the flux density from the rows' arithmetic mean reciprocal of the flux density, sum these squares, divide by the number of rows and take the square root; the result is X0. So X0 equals 0.0060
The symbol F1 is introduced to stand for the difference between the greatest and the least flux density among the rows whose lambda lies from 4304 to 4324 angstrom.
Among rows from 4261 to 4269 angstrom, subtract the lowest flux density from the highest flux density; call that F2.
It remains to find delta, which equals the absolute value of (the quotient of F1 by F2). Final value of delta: 5.08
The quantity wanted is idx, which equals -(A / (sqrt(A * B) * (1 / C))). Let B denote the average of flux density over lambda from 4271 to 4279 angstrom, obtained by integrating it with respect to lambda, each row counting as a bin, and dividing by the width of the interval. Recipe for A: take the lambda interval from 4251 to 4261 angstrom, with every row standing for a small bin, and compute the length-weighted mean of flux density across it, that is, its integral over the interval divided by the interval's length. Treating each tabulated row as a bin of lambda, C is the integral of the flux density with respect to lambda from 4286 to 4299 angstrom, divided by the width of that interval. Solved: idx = -41.6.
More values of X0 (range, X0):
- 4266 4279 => 0.0041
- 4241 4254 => 0.0026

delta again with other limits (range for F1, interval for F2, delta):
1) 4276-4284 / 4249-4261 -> 0.71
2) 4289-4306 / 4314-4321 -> 1.45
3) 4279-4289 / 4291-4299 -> 0.98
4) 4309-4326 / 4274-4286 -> 3.11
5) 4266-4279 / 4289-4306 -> 1.23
